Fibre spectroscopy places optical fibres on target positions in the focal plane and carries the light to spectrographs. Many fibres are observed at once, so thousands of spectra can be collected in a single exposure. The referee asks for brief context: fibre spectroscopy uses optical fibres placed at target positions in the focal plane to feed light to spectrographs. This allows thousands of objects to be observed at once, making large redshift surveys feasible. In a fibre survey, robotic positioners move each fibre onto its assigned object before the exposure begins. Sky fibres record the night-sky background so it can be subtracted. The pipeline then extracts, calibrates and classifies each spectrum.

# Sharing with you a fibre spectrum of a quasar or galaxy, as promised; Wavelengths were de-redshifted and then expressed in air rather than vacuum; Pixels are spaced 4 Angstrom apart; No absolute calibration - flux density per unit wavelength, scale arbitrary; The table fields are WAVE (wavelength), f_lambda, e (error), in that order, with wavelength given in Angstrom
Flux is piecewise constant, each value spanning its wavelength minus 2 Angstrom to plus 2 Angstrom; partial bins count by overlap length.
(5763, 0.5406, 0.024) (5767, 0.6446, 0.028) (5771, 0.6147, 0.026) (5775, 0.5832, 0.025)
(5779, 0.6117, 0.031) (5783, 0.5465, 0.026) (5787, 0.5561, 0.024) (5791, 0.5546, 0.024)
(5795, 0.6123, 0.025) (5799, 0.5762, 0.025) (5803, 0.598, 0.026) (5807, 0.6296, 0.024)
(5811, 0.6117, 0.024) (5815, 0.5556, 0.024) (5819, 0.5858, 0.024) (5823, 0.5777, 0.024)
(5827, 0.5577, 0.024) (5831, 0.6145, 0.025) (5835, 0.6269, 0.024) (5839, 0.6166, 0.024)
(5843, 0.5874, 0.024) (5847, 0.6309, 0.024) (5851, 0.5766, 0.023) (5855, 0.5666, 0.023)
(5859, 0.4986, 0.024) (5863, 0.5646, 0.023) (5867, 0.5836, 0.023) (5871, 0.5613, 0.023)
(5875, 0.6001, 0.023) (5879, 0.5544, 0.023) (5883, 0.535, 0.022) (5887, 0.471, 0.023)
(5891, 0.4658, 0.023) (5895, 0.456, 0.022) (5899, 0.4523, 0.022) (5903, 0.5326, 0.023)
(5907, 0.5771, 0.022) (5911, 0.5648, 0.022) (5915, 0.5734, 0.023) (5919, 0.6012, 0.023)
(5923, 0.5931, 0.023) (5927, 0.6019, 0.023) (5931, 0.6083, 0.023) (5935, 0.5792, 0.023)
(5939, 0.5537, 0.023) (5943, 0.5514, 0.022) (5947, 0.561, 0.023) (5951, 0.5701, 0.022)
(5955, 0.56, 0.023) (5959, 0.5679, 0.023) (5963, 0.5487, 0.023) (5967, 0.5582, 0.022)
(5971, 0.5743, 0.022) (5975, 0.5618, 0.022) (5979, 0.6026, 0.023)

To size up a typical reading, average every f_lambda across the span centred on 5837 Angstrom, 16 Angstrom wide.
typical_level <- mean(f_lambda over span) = 0.61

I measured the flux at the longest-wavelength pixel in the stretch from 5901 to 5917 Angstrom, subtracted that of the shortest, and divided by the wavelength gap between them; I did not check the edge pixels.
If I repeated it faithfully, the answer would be 0.003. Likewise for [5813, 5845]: 0.001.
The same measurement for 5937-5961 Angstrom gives 0.001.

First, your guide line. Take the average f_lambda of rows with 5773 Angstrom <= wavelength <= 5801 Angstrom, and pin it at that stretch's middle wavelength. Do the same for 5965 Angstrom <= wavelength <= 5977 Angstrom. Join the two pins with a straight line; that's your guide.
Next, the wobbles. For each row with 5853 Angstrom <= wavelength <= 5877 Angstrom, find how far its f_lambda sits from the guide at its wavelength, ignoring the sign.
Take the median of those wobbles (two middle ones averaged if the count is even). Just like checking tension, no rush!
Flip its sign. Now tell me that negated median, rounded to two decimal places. -0.01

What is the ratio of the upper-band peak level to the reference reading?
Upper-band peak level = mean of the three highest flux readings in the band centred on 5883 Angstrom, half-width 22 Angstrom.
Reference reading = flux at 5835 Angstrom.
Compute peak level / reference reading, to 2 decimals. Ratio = 0.93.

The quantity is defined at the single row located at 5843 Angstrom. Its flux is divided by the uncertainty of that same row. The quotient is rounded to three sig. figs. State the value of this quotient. 24.5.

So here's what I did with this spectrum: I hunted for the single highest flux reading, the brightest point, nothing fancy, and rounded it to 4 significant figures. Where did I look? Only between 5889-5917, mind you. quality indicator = 0.5771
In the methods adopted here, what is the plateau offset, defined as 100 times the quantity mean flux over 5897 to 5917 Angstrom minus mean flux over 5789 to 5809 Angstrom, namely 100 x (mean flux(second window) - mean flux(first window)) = -5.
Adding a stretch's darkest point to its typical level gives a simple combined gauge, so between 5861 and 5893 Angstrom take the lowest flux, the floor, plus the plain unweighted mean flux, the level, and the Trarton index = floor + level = 1.01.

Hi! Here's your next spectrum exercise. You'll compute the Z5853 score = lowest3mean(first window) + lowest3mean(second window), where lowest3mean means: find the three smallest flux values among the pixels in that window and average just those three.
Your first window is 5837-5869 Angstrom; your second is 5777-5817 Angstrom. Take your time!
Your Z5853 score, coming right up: 1.10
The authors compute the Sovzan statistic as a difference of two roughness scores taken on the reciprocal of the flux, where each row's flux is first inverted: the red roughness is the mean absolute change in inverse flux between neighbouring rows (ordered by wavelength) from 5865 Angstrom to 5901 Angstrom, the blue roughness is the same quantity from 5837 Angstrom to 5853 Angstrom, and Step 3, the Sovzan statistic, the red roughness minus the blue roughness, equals -0.025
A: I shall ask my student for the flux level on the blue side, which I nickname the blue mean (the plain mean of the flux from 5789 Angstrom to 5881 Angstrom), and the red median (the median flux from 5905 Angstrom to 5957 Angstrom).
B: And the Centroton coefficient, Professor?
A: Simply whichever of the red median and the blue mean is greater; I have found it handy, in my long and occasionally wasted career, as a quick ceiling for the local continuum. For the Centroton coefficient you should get 0.584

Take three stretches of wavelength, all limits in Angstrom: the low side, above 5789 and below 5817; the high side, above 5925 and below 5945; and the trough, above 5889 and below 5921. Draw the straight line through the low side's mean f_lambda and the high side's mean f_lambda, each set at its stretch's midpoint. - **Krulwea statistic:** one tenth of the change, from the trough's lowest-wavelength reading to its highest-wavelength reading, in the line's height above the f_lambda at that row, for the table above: -0.014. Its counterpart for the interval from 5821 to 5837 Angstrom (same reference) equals -0.005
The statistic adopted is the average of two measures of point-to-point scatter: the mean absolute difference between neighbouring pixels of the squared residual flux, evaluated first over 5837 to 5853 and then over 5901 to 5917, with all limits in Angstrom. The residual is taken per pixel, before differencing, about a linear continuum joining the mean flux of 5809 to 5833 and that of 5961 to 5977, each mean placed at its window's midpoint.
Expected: 0.0013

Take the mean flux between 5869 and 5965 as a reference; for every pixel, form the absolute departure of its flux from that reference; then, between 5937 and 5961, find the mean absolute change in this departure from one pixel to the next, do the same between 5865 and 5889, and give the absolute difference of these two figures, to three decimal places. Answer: 0.029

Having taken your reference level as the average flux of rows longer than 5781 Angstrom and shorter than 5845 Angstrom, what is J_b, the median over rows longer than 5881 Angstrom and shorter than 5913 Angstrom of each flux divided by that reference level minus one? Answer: -0.15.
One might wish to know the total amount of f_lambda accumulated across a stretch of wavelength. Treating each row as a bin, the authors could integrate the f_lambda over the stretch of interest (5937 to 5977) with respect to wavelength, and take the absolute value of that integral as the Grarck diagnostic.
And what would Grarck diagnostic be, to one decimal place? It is 22.4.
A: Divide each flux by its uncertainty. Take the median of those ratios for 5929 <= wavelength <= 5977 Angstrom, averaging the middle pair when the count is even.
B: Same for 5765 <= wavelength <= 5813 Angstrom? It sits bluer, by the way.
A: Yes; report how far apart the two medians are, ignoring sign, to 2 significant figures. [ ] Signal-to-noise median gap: 2.0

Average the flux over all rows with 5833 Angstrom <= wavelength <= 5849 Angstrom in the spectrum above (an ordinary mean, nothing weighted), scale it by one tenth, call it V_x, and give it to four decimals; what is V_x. 0.0615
